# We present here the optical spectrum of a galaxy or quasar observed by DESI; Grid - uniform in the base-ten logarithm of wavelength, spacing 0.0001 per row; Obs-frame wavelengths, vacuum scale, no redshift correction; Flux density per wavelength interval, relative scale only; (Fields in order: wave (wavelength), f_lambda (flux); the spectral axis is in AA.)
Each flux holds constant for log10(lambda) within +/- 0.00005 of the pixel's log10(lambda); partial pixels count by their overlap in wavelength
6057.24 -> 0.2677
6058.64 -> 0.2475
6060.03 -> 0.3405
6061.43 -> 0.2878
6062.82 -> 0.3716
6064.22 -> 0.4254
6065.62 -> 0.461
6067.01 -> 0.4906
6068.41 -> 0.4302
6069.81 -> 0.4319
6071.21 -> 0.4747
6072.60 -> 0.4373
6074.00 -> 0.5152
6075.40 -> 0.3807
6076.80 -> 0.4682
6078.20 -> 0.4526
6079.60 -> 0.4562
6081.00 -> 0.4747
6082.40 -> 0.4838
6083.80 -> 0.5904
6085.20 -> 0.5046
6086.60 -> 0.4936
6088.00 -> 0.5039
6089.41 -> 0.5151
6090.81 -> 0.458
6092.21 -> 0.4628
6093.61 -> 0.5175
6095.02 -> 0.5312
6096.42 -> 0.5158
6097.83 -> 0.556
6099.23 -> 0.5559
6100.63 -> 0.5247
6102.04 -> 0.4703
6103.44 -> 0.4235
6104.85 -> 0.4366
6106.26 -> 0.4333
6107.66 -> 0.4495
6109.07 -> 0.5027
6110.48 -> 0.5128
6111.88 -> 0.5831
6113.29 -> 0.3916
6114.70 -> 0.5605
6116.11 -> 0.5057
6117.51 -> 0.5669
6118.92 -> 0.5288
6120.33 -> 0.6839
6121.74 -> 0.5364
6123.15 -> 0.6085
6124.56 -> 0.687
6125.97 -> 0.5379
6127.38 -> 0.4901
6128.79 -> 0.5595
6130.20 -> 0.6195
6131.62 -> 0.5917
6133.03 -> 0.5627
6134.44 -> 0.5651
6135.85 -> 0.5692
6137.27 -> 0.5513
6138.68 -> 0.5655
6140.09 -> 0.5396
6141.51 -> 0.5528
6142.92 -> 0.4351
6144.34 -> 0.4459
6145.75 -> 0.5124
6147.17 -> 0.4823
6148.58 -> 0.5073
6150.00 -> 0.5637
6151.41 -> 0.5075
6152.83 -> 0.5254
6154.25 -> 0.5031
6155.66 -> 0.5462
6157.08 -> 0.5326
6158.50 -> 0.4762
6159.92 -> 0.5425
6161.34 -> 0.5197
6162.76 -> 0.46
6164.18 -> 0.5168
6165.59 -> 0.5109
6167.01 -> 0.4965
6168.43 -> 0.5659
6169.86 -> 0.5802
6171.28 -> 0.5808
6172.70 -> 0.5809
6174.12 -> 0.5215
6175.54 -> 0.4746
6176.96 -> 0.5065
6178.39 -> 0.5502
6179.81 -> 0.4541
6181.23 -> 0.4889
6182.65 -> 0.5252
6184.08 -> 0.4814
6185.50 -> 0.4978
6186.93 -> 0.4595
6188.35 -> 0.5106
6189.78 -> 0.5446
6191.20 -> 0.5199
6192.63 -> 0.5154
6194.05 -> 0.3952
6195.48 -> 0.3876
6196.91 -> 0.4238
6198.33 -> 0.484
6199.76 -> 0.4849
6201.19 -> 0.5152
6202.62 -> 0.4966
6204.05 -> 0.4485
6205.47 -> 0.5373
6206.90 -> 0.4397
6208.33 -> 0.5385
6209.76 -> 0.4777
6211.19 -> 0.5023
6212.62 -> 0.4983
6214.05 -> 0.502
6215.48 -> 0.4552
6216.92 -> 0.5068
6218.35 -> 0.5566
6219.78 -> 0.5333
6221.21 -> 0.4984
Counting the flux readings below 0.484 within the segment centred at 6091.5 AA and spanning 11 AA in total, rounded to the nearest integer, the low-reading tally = 2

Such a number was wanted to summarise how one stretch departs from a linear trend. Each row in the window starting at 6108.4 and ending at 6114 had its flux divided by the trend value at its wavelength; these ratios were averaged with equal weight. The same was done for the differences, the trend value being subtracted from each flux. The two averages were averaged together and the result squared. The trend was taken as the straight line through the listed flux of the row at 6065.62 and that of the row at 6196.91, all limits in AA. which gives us 0.34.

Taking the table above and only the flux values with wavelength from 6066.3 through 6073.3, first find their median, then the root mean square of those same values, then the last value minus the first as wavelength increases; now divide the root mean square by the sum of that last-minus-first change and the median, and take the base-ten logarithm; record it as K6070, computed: 0.072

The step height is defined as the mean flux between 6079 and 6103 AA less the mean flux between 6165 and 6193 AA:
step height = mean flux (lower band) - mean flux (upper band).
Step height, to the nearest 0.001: -0.012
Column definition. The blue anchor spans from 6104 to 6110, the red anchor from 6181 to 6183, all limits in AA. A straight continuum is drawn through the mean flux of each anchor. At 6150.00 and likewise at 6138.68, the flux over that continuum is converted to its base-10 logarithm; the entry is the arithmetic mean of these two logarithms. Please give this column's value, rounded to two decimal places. 0.07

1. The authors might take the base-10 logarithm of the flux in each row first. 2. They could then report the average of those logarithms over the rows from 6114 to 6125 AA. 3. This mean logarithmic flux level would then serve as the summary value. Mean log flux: -0.24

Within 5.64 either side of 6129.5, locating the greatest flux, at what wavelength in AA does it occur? 6124.56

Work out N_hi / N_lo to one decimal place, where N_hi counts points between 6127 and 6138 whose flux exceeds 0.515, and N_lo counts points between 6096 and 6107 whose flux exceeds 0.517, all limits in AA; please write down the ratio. 2.3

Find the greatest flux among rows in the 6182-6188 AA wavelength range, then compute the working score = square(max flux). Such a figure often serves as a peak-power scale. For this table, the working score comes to 0.28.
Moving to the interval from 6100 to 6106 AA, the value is 0.28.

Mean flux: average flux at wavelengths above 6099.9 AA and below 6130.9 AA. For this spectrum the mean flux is 0.528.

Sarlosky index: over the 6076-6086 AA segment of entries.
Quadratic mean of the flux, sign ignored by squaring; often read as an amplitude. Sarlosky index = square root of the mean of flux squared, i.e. 0.492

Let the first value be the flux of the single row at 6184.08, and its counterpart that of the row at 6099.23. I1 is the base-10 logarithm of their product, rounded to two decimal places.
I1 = -0.57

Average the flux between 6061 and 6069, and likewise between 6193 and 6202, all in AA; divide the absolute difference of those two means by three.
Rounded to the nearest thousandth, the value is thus 0.012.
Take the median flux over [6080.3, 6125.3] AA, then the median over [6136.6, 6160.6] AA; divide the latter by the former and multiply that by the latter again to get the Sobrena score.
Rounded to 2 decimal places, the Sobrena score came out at 0.54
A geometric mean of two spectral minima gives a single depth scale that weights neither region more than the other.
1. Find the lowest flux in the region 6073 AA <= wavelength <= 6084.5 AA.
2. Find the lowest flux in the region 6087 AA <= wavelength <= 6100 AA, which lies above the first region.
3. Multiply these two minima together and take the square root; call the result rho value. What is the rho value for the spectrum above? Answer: 0.418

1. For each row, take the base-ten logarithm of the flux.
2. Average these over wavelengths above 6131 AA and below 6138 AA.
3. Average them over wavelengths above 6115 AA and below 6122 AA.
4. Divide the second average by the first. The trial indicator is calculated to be 1.02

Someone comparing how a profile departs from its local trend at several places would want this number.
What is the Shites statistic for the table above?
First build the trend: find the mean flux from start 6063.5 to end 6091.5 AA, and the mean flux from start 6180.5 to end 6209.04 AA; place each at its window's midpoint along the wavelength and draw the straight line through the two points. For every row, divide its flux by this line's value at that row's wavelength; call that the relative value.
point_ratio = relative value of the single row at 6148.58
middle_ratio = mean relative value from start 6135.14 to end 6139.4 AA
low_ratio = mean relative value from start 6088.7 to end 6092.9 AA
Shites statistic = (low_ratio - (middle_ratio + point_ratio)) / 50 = -0.0244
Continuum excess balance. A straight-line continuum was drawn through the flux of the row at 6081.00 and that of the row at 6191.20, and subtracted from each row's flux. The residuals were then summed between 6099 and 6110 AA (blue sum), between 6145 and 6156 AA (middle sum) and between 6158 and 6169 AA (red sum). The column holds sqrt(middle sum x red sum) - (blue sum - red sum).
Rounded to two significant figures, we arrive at 0.15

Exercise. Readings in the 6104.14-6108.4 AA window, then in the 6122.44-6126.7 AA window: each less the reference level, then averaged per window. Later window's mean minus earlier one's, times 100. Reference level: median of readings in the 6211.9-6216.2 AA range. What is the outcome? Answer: 17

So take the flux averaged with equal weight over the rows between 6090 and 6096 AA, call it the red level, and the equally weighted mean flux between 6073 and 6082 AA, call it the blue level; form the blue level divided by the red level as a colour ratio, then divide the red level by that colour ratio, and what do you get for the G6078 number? 0.53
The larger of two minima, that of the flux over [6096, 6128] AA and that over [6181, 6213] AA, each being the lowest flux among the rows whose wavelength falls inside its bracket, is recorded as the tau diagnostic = 0.392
